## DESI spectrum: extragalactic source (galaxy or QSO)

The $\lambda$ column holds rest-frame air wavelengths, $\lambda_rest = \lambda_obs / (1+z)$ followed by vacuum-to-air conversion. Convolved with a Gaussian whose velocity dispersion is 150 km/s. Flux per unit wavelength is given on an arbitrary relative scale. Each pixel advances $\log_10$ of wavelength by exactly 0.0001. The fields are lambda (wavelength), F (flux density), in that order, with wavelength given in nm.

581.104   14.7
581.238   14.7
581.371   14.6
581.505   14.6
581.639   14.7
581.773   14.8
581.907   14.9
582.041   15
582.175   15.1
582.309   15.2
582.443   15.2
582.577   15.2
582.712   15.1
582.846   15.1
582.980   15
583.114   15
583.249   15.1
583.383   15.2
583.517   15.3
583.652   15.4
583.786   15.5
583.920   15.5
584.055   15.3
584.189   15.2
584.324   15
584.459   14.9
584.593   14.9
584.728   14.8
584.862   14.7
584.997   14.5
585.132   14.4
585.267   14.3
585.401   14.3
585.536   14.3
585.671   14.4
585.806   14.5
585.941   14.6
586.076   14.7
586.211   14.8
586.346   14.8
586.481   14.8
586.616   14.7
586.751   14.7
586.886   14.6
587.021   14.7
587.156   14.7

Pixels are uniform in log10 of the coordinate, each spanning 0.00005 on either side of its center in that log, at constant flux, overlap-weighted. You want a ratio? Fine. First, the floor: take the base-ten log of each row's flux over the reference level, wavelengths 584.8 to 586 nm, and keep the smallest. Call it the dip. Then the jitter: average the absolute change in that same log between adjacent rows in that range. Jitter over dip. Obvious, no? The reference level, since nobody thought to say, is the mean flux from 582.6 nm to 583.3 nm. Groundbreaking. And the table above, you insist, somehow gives -0.12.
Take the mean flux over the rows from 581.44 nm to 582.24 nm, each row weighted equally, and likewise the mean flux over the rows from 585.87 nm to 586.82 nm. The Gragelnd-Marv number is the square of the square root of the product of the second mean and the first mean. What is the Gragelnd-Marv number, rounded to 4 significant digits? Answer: 218.7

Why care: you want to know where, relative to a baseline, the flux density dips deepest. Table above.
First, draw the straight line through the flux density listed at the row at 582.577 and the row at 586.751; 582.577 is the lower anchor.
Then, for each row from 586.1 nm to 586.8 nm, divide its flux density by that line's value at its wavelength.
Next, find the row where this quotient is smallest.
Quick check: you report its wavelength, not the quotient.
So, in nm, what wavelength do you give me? 586.616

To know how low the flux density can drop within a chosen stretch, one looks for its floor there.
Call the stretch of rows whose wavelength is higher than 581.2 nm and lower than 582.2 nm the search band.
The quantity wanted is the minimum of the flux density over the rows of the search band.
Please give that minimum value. 14.6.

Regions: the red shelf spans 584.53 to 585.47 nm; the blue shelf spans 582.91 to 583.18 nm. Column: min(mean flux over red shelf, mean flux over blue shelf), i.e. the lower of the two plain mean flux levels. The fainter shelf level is 14.6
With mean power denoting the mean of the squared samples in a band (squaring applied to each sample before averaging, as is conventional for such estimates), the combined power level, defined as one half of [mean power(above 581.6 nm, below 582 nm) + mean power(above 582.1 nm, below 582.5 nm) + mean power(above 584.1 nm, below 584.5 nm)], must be 338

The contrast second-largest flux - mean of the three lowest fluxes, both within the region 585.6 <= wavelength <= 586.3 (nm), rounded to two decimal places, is 0.20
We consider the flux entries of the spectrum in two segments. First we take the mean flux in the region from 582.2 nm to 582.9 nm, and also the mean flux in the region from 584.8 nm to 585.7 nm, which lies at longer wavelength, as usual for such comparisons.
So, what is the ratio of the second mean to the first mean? 0.95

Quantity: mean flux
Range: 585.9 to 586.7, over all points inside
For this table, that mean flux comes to 14.7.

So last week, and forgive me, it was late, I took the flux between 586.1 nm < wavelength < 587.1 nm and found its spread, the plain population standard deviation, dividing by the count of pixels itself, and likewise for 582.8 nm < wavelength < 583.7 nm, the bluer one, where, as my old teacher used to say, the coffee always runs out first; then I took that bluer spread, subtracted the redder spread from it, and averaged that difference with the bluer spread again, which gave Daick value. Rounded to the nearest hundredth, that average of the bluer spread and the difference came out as 0.10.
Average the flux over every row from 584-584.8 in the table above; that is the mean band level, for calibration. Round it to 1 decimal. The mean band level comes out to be 15.0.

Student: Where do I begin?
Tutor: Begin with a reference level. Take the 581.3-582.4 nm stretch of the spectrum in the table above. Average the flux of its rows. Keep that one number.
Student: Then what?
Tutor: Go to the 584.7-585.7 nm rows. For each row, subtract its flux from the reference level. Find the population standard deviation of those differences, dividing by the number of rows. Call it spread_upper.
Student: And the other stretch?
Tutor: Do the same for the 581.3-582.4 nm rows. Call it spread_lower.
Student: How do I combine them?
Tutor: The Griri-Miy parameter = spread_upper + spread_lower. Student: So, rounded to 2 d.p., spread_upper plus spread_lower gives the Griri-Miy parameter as 0.39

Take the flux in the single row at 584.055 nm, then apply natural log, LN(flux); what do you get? 2.73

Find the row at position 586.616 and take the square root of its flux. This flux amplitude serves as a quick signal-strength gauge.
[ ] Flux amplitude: 3.83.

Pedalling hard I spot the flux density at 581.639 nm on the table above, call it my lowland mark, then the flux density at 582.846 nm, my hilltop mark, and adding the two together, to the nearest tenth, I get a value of 29.8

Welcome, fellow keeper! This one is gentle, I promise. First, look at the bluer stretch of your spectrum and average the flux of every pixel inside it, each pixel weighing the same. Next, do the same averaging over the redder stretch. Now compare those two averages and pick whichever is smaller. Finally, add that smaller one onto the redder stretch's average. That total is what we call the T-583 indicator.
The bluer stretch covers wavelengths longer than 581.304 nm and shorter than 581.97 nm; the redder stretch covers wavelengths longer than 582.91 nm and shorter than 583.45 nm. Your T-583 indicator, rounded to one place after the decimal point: 29.8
